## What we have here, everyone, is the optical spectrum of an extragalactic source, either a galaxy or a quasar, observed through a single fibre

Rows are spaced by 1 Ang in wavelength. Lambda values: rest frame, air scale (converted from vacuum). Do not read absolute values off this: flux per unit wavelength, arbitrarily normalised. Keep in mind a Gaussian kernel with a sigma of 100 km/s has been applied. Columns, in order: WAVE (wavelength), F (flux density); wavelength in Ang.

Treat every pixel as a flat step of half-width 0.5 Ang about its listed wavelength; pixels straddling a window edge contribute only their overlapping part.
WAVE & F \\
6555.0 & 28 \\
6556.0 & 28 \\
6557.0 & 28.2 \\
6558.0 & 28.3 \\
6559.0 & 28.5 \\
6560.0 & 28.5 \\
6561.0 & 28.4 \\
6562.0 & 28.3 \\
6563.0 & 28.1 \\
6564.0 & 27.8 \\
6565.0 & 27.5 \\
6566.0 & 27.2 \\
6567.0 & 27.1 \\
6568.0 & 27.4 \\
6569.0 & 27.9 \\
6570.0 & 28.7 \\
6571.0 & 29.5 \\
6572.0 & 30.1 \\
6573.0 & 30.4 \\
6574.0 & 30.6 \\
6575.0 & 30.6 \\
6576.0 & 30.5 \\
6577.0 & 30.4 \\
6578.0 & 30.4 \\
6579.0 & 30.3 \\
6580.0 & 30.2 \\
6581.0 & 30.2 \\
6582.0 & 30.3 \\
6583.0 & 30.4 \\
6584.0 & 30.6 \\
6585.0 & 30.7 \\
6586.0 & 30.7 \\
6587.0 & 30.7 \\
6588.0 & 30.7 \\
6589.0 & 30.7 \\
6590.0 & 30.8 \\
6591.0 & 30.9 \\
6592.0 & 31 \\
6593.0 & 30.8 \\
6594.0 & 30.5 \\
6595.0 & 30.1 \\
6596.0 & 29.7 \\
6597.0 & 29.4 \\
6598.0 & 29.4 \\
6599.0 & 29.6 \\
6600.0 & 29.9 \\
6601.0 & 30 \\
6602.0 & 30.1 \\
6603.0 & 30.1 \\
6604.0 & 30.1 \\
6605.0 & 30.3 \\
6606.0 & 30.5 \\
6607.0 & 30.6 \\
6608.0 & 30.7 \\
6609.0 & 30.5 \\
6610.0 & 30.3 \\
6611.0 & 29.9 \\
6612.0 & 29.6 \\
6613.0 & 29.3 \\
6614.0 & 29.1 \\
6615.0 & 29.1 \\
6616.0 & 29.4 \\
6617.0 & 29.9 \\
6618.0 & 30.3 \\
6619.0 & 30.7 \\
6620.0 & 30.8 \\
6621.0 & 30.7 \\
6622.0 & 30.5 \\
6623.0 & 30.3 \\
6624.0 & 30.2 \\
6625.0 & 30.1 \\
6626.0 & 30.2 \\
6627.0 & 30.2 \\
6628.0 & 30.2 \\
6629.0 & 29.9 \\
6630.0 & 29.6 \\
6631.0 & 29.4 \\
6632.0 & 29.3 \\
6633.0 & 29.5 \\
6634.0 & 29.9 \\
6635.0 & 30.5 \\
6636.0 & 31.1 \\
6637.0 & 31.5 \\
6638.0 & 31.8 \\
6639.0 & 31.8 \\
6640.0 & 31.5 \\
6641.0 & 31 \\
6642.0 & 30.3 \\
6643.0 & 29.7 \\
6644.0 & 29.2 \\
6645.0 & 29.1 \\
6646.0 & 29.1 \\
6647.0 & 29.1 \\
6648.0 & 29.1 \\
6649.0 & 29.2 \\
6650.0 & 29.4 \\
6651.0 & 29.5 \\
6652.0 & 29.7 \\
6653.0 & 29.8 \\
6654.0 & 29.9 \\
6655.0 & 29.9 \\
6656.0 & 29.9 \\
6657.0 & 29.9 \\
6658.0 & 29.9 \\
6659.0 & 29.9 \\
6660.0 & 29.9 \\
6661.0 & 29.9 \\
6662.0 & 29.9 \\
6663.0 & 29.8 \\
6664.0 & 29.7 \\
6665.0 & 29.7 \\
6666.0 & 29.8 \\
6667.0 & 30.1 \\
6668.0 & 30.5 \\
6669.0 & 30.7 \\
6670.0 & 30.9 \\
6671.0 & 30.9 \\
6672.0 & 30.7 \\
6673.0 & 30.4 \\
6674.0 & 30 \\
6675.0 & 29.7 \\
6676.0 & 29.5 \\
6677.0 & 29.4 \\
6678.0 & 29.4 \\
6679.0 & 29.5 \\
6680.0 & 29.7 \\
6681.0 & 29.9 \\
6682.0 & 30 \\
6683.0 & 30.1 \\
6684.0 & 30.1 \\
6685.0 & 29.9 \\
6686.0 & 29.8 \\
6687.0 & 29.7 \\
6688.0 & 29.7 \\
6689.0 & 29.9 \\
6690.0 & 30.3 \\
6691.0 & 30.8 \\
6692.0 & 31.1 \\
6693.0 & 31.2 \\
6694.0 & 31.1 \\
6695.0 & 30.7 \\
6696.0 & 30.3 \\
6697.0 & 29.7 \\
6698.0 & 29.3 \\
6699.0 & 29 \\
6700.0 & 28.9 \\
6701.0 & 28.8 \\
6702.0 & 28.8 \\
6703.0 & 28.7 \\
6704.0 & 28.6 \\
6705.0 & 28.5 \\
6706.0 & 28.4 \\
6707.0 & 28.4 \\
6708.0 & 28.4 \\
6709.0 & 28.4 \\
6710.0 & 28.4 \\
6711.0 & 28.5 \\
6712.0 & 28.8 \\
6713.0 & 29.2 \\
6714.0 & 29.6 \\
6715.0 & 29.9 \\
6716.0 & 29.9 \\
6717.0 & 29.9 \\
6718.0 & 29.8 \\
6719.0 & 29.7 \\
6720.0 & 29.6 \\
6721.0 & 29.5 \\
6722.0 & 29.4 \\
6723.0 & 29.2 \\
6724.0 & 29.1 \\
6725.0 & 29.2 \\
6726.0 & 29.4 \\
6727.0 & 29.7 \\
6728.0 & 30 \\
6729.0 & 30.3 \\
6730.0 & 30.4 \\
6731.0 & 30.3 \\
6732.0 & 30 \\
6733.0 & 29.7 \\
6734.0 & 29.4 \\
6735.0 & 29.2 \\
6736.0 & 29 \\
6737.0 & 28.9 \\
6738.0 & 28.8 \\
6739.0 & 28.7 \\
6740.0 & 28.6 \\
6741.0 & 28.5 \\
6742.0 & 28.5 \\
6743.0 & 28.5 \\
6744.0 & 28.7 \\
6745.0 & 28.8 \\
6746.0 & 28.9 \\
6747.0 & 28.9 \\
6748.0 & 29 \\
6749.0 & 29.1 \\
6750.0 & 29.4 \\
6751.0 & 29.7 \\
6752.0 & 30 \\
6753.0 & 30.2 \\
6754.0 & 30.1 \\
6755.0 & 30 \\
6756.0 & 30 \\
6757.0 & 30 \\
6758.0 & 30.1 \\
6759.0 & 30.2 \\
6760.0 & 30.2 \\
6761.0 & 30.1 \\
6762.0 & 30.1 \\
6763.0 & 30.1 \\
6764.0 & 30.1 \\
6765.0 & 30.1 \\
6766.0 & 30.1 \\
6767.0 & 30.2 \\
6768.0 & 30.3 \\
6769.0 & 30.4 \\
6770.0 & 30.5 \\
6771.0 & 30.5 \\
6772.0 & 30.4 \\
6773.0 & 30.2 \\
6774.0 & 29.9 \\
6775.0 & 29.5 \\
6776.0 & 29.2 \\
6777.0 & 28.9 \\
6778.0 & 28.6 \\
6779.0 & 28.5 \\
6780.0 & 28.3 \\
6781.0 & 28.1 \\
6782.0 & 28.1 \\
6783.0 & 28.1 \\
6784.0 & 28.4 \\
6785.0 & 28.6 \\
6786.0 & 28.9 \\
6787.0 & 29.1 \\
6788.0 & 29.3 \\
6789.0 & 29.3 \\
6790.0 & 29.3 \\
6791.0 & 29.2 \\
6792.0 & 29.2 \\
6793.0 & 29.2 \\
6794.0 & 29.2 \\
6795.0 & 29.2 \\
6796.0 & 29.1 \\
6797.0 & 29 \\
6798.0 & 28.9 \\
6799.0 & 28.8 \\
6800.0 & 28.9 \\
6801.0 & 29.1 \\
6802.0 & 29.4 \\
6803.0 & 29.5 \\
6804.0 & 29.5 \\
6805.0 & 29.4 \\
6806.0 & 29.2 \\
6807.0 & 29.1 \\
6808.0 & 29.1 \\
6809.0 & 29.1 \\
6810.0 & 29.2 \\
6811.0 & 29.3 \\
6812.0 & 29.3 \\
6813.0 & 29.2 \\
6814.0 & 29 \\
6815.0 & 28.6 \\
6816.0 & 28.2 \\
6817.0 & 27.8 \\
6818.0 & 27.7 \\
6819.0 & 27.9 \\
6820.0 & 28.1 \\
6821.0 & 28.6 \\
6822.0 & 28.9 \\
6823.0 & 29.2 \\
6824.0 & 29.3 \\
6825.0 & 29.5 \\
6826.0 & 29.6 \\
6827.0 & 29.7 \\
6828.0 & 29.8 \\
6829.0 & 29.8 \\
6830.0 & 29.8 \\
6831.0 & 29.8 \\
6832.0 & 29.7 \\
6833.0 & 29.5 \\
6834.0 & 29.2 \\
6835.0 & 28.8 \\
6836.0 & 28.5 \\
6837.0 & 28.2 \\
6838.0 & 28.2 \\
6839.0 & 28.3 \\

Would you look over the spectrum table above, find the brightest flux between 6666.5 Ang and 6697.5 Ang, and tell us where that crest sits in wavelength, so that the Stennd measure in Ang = 6693.0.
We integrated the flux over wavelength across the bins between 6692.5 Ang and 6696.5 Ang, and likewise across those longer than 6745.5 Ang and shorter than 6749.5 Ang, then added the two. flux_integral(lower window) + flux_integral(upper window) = 239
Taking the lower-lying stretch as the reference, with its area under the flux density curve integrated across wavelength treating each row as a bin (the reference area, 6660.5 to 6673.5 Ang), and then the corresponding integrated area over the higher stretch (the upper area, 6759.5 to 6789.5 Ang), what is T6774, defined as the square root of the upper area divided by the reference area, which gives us 1.5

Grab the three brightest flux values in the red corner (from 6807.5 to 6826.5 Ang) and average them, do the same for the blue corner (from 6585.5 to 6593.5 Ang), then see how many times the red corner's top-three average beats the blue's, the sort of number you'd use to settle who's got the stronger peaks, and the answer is 0.95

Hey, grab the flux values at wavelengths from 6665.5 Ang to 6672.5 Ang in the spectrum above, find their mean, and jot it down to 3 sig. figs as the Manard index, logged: 30.5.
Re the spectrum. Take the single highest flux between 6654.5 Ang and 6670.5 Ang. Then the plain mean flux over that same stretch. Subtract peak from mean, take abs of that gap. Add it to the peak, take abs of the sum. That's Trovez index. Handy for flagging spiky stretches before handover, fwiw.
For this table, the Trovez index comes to 31.8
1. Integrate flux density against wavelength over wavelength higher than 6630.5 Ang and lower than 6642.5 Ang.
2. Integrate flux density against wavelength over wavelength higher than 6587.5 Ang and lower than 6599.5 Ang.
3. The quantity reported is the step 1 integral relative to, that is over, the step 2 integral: 1.01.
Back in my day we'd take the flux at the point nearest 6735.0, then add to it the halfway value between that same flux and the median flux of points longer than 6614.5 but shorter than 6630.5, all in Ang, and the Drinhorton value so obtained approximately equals 58.9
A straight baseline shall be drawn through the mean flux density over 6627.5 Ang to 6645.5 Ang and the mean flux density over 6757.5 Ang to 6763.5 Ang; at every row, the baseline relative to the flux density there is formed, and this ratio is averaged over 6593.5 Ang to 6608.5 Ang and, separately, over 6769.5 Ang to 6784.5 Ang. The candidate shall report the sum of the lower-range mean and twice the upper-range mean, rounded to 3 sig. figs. 3.08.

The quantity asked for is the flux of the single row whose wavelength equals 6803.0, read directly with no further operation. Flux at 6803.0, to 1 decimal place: 29.5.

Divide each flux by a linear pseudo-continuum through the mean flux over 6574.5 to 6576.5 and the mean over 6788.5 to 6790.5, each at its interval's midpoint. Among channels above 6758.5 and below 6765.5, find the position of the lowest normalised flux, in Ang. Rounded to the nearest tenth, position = 6761.0 Ang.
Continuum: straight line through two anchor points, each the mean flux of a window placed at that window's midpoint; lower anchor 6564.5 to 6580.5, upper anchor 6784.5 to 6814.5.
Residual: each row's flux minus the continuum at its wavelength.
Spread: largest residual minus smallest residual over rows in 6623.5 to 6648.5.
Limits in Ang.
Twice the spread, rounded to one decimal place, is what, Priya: 5.4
